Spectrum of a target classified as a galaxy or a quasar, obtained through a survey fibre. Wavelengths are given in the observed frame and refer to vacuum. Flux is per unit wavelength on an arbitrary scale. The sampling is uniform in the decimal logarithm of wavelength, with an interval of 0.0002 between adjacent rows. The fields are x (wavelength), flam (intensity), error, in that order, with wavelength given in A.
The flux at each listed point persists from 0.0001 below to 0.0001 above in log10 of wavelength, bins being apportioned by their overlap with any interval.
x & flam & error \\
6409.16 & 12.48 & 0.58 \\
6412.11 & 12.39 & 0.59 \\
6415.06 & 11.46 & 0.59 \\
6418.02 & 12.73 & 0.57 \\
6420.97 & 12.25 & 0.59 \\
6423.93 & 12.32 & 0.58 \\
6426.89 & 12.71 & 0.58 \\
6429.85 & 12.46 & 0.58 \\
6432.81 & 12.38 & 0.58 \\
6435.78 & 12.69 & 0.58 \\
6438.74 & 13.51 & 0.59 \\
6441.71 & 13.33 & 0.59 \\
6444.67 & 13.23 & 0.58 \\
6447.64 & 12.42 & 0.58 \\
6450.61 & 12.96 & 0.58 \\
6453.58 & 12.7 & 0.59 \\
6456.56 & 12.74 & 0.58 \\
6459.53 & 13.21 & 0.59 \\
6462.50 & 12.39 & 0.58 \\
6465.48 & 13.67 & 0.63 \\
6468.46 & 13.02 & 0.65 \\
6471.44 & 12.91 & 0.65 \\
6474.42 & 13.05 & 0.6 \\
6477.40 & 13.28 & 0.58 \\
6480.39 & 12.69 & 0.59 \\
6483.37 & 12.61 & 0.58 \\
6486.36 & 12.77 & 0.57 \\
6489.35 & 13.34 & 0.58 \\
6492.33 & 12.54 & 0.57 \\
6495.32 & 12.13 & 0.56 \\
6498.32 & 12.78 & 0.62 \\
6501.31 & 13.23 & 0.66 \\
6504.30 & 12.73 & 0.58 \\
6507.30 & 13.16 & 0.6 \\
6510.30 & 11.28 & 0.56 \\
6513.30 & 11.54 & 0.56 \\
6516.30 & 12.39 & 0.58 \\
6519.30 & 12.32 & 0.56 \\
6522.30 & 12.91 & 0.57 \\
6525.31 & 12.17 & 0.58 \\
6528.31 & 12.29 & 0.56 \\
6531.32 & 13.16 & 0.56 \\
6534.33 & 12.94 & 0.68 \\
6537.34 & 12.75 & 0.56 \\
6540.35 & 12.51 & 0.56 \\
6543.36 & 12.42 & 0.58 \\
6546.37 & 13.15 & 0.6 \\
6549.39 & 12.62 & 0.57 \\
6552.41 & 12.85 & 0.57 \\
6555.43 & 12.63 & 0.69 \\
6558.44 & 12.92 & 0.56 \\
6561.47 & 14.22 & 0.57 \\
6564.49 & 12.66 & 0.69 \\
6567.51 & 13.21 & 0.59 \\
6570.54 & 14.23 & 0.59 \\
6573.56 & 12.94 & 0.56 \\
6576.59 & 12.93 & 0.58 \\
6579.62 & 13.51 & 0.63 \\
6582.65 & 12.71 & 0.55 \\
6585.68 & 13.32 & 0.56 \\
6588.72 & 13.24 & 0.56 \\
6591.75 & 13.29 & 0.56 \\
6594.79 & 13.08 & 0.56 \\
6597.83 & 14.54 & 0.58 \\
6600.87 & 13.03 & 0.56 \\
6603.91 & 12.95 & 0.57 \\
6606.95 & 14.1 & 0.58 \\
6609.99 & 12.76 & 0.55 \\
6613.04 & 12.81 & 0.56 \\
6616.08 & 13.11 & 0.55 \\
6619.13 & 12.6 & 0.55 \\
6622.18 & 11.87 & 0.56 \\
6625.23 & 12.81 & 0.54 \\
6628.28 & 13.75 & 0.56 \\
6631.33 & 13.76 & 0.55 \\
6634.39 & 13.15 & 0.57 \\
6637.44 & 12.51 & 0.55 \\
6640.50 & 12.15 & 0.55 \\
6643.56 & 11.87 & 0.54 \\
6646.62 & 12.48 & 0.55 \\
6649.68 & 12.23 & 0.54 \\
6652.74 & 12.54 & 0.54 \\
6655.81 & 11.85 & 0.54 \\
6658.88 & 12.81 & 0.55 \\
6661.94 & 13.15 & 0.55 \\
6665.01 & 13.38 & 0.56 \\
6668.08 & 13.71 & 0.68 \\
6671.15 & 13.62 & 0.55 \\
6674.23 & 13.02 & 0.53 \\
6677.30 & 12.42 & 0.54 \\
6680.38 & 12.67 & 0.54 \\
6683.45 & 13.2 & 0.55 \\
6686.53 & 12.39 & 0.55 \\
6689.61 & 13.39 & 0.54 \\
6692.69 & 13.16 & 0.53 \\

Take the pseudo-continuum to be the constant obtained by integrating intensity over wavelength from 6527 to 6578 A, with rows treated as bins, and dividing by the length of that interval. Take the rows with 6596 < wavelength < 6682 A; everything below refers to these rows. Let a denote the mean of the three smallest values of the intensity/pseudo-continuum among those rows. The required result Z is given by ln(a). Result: -0.09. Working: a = 0.91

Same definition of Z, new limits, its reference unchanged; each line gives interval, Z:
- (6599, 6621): -0.02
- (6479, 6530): -0.11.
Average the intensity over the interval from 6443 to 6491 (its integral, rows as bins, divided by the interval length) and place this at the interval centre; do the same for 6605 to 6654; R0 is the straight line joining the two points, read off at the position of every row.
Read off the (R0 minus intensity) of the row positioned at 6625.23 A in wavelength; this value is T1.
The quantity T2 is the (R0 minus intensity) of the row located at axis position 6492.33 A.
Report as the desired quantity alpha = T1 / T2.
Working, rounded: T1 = 0.0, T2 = 0.4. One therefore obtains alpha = -0.1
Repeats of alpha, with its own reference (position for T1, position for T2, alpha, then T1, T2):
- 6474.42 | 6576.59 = 1.2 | -0.1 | -0.1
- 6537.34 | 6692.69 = -0.3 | 0.1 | -0.4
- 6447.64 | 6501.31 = -1.7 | 0.5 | -0.3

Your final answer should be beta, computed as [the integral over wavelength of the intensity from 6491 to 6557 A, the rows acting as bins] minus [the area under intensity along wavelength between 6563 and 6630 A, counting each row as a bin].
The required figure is -52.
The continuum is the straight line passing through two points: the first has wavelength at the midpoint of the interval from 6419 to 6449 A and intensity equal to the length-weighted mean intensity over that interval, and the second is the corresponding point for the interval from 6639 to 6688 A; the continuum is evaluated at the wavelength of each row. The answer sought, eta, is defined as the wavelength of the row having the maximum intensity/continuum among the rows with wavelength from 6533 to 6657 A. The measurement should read 6597.83 A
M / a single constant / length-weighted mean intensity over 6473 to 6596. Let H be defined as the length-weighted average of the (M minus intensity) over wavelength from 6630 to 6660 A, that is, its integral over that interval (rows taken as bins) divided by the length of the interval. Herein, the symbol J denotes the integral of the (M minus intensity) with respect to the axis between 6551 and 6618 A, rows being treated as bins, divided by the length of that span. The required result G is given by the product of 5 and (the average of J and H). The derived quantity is -0.16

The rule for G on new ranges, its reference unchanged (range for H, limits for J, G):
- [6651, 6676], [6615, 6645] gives -0.18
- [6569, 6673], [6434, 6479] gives -0.85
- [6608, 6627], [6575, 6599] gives -0.84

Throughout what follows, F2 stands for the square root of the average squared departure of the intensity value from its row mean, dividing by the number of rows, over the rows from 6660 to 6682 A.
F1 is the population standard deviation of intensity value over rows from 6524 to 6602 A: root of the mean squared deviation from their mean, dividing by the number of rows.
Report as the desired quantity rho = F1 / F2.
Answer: 1.3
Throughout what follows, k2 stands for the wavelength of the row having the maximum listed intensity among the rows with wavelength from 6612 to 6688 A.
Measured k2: 6631.33 A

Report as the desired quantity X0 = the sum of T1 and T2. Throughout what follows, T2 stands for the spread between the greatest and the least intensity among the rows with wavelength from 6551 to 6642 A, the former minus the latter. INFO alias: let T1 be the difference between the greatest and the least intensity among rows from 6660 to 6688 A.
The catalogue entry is 4.0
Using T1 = 1.3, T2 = 2.67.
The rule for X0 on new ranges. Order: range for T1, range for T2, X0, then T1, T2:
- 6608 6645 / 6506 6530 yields 3.8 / 1.9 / 1.88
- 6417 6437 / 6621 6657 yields 2.4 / 0.5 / 1.91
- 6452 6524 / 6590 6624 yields 5.1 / 2.4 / 2.67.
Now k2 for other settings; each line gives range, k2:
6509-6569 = 6561.47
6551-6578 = 6570.54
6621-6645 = 6631.33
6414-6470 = 6465.48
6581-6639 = 6597.83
